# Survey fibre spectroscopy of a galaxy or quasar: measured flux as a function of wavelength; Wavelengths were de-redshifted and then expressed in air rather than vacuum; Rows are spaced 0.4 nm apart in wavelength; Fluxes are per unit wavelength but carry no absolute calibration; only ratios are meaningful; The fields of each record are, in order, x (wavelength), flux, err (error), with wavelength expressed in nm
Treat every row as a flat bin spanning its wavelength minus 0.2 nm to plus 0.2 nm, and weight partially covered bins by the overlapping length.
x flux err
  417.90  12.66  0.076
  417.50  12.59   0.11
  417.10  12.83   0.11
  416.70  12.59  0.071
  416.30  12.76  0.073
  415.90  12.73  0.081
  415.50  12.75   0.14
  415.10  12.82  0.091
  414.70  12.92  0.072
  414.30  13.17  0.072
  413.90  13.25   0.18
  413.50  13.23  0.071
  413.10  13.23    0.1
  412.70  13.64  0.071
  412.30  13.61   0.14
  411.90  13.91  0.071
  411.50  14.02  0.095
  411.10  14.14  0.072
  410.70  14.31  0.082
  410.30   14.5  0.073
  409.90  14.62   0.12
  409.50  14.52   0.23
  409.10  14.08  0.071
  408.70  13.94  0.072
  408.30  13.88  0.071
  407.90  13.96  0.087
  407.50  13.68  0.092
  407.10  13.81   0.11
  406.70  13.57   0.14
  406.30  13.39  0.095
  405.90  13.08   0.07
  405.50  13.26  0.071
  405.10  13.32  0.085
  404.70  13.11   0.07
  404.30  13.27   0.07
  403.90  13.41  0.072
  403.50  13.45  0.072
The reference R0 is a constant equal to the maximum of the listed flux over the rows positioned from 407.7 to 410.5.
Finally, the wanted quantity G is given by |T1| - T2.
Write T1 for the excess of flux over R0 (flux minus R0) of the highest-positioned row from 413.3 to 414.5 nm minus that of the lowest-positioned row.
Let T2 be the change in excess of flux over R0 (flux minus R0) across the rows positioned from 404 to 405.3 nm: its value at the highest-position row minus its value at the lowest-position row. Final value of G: 0.0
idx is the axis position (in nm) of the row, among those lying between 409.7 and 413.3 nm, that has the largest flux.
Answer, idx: 409.90 nm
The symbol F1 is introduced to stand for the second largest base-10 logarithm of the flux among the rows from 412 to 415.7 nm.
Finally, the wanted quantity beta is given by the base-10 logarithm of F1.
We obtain 0.055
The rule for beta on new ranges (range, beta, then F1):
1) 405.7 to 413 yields 0.065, 1.16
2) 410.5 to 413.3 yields 0.061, 1.15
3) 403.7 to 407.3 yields 0.054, 1.13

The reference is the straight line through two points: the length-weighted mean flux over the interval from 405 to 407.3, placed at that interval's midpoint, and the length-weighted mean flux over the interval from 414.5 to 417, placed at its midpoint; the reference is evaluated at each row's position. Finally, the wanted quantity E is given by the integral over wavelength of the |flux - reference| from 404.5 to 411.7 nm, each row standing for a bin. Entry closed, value 5.0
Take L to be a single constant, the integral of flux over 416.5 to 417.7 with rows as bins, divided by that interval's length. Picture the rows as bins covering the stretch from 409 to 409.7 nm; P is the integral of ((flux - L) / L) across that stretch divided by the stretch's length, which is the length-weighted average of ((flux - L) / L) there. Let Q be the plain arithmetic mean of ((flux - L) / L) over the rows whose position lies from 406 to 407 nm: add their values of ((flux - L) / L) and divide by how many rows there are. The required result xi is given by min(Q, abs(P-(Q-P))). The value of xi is 0.06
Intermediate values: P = 0.13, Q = 0.064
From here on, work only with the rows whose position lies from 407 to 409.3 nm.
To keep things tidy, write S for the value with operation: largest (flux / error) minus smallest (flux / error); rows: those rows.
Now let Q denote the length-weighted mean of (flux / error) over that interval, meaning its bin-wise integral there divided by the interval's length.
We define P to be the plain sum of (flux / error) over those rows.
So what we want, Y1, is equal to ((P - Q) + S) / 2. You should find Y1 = 461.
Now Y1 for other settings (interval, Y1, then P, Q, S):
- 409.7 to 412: 470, 1035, 171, 77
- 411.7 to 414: 425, 877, 149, 122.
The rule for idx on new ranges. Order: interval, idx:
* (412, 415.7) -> 412.70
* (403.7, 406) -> 403.90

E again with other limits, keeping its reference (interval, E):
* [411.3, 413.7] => 1.5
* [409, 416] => 4.7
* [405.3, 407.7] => 0.6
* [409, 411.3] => 2.8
